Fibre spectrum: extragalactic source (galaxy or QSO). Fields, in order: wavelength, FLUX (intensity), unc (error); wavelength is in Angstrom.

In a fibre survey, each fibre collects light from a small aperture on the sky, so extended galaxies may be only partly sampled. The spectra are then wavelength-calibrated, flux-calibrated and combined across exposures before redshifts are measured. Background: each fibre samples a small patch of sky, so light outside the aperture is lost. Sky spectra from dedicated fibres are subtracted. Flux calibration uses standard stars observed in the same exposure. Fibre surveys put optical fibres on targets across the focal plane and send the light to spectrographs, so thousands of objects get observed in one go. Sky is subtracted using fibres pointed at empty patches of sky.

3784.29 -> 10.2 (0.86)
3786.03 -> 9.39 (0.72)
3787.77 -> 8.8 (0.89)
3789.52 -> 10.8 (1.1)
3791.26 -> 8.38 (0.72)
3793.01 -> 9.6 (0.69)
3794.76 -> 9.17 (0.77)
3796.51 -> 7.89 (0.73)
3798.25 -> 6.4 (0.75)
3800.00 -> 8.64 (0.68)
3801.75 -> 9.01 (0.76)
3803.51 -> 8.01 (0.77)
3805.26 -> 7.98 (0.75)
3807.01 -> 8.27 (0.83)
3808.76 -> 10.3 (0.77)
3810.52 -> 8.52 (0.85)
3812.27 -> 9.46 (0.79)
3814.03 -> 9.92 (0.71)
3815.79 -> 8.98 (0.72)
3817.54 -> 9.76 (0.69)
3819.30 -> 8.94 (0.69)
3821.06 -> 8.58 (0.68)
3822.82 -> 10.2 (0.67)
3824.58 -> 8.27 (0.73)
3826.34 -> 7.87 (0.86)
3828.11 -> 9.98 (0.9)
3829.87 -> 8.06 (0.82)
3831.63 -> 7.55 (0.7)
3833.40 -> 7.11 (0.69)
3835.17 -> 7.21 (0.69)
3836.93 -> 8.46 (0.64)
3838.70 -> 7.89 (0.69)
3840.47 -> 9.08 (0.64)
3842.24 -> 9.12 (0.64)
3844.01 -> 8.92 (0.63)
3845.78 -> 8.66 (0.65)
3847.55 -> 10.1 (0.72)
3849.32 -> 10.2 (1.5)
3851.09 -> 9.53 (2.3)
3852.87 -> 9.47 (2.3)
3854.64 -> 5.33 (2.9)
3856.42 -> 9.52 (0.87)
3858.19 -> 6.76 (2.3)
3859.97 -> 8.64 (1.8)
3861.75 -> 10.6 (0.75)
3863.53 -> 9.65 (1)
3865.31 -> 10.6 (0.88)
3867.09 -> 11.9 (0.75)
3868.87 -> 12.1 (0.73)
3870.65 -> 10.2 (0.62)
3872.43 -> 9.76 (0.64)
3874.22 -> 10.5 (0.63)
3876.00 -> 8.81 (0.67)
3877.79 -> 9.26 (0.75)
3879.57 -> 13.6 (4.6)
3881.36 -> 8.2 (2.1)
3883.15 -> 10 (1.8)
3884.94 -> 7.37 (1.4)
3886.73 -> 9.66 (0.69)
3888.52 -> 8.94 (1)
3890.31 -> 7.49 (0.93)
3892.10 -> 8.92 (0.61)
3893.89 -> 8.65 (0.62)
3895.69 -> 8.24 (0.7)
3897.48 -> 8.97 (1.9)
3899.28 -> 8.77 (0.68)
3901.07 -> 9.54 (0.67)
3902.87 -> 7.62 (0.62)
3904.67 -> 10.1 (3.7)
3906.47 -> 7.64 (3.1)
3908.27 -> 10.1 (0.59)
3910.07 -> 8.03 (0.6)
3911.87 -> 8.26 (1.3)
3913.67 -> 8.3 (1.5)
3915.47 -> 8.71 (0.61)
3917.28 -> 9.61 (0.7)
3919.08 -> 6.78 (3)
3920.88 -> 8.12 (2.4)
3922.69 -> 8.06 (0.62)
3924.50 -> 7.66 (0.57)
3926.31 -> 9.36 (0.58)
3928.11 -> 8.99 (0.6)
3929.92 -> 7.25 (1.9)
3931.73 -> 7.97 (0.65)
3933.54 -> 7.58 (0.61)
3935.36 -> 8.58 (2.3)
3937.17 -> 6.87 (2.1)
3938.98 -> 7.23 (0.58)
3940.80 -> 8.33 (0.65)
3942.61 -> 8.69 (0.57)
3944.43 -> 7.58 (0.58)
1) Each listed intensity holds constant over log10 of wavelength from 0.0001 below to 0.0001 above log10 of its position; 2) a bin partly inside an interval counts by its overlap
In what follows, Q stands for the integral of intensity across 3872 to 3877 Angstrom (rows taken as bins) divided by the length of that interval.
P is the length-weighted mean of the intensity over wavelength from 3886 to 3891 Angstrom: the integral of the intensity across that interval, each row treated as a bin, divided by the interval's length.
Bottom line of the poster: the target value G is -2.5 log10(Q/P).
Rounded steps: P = 8.7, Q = 9.7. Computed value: -0.11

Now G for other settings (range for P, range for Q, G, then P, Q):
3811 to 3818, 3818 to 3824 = 0.03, 9.5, 9.2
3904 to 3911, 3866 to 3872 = -0.25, 8.9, 11.3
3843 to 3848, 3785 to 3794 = -0.03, 9.2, 9.4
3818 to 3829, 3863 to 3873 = -0.20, 9.0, 10.8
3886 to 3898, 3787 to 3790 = -0.12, 8.7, 9.7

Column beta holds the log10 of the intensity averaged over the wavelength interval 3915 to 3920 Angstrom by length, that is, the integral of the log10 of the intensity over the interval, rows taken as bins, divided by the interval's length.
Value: 0.92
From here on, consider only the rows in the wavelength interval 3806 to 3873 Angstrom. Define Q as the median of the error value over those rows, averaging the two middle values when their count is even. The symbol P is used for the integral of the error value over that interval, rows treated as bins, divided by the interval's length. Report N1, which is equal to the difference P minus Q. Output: 0.24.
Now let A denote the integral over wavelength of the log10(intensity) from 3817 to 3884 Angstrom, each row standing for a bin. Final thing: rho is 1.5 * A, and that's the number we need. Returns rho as 96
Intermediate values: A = 64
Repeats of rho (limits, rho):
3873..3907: 49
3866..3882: 24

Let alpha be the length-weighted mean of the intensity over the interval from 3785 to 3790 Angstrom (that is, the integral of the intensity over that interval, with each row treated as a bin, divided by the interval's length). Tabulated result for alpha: 9.6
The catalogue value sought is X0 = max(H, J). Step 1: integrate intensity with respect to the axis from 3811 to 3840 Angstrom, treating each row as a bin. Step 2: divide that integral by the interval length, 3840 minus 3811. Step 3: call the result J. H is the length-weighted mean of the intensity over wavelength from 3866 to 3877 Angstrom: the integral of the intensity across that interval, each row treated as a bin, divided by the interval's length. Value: 10.53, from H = 10.5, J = 8.6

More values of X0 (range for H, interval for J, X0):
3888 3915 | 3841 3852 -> 9.41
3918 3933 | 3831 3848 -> 8.38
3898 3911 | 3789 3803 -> 8.83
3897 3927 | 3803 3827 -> 8.96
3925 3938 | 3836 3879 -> 9.41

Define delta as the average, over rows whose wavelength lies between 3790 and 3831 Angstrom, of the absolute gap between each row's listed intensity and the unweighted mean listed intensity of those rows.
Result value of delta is 0.75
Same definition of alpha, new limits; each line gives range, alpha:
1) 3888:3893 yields 8.4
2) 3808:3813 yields 9.4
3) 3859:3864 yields 9.6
